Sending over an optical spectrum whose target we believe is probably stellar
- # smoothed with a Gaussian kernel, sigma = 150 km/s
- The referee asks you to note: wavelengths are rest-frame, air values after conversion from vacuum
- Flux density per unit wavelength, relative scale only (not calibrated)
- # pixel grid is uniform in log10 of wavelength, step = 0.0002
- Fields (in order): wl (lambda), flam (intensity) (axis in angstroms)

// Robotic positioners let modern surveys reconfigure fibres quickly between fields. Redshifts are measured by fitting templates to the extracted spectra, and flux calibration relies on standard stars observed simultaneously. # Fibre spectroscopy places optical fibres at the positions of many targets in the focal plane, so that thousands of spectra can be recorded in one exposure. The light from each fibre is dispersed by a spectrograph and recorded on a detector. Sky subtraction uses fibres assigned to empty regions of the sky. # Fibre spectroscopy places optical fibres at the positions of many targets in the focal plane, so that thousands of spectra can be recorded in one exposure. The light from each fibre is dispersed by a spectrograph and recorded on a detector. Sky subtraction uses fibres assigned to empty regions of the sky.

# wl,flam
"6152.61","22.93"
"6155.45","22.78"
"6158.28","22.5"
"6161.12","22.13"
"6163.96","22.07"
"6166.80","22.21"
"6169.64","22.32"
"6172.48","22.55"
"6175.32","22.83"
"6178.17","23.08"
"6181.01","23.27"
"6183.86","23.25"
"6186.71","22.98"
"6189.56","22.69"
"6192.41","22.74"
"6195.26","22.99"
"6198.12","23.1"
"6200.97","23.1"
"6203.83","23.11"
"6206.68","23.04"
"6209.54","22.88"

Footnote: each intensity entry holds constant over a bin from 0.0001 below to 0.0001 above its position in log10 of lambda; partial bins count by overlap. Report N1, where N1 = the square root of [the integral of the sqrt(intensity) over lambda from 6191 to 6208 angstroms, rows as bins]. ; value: 9.0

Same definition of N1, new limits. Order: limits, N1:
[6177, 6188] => 7.3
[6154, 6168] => 8.1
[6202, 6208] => 5.4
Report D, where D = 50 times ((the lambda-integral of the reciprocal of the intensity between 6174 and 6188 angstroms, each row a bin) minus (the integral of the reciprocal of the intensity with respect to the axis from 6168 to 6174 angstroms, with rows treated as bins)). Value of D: 17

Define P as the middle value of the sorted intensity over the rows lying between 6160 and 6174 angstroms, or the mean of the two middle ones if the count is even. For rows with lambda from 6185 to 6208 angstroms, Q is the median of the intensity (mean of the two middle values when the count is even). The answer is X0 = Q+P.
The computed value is 45.2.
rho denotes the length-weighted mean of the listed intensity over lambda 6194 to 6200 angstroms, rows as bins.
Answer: 23.0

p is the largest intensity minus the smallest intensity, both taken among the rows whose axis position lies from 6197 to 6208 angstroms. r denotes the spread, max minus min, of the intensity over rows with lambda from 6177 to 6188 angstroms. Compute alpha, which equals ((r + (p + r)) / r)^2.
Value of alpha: 5.0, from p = 0.1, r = 0.29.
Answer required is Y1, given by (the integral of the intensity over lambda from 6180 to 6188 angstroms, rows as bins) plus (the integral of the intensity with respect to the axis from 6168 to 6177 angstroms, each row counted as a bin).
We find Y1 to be 388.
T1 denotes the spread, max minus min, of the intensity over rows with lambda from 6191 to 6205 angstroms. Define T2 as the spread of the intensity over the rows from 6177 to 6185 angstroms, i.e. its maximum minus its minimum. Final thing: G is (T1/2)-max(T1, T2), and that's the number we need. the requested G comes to -0.2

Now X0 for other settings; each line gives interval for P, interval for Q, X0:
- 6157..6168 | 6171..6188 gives 45.2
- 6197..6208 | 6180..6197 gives 46.1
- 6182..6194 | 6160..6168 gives 45.0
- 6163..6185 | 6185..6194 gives 45.4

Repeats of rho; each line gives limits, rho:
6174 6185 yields 23.1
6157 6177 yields 22.4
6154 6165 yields 22.4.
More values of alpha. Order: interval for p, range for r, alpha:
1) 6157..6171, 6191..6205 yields 10.0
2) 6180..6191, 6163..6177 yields 7.6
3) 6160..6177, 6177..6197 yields 11.0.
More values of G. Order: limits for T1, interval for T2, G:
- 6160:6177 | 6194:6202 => -0.4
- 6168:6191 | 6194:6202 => -0.5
